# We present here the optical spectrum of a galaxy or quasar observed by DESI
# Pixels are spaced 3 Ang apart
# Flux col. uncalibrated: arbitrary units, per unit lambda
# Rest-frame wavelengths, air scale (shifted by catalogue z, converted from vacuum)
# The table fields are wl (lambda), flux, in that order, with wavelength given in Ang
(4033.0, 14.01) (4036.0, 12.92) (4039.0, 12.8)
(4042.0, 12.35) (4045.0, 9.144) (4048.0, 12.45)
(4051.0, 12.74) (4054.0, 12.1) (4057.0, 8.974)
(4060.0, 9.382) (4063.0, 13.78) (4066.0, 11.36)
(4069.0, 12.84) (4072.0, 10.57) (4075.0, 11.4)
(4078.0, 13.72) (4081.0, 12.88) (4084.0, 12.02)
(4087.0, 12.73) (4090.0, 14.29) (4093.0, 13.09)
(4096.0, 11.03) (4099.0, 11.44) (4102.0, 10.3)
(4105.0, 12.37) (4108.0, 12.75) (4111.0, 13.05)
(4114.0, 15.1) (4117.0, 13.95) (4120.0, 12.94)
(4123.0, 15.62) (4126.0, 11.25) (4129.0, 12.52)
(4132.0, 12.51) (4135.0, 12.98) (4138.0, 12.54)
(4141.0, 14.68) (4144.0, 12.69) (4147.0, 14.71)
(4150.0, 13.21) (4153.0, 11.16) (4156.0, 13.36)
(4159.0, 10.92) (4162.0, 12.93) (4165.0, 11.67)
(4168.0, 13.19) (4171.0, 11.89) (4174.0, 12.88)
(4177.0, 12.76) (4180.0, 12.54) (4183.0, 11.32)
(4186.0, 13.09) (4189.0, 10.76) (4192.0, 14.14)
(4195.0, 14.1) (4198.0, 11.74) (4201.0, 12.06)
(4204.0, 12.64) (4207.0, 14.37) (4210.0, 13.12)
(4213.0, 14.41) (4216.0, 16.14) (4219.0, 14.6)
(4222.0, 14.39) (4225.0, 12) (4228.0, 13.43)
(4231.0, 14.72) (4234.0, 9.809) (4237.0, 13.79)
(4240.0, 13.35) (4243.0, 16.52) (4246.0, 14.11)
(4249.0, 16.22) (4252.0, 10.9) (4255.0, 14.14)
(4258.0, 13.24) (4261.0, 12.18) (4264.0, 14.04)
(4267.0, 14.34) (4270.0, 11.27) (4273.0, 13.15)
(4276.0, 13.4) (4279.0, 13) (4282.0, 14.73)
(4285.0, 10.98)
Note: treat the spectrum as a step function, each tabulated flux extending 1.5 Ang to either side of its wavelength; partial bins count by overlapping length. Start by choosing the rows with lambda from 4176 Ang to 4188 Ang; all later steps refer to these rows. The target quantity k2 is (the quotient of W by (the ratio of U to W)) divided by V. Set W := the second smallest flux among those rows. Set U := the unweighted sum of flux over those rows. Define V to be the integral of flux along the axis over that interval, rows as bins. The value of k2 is 0.0214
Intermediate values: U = 49.7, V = 148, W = 12.54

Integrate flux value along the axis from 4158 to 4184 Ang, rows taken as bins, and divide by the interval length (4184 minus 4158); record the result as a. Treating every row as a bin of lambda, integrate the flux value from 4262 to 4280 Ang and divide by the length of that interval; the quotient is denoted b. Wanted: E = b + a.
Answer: 25.5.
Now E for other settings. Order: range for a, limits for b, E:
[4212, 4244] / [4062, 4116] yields 26.4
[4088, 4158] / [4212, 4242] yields 26.6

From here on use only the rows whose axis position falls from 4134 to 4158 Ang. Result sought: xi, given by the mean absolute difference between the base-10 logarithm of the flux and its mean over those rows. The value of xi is 0.027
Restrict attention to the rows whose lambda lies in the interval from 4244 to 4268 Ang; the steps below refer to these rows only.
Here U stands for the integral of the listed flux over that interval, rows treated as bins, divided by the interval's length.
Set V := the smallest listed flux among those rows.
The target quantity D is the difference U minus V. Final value 2.8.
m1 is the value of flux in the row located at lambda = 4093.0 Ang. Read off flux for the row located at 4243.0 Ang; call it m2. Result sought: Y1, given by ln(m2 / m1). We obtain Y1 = 0.23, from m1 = 13.09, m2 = 16.52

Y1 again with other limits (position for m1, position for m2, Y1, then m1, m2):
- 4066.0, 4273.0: 0.15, 11.36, 13.15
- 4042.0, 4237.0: 0.11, 12.35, 13.79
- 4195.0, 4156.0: -0.05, 14.1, 13.36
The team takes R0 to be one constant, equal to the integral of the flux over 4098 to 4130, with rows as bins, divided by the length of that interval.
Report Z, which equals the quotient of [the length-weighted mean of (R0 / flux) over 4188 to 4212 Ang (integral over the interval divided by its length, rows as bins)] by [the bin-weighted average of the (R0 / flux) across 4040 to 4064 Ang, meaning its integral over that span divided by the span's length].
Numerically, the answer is 0.86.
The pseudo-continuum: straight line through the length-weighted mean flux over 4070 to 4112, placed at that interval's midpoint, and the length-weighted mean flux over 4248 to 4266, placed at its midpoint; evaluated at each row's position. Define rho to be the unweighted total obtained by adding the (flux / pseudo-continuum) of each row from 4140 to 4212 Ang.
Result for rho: 23.8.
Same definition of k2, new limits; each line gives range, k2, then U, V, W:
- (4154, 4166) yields 0.0190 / 48.9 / 146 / 11.67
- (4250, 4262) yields 0.0192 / 50.5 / 153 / 12.18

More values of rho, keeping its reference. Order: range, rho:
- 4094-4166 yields 24.4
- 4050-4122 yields 24.1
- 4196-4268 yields 24.7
